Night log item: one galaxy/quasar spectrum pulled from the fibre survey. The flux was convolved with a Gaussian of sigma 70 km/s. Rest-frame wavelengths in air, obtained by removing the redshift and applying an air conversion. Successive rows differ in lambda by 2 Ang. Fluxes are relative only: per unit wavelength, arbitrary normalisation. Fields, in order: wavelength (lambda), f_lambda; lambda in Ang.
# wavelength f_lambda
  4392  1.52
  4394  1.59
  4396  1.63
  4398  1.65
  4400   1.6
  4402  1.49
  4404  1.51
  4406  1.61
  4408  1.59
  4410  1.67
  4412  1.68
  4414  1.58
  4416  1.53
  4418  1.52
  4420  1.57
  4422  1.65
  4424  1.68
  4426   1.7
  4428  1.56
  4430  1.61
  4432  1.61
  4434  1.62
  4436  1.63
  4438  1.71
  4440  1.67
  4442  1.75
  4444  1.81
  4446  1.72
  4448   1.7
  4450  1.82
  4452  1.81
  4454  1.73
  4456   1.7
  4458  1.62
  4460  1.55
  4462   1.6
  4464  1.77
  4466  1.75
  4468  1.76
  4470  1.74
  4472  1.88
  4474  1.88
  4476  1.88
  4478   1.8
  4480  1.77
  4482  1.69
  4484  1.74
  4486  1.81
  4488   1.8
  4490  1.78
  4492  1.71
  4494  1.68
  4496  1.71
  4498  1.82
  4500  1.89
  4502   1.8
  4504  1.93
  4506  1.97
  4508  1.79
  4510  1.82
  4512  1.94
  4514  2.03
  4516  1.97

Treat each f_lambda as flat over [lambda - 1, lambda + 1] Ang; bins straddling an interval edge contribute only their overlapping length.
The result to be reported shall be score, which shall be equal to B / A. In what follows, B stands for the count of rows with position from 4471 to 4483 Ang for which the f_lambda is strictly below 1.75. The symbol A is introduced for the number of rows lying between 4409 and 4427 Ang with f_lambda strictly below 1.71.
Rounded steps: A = 9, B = 1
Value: 0.11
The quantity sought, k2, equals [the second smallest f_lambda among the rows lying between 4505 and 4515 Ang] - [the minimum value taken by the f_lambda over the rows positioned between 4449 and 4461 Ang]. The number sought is 0.27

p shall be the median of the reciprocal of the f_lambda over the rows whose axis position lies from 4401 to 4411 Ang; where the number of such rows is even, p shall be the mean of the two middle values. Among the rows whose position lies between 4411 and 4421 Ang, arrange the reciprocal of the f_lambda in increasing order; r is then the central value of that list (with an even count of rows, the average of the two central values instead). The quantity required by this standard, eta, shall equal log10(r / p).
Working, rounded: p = 0.629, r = 0.637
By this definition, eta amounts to 0.005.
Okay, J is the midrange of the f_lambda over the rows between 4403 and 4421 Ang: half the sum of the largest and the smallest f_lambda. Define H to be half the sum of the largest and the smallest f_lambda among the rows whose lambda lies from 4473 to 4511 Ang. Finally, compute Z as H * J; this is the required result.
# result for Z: 2.91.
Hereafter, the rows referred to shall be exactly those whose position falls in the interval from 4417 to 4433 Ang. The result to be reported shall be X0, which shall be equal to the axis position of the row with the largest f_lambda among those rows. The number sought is 4426 Ang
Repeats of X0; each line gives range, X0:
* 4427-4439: 4438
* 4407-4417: 4412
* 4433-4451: 4450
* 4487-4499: 4498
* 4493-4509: 4506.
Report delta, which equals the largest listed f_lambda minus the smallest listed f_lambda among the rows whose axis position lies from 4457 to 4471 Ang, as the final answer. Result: 0.22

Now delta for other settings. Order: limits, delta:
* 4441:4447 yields 0.09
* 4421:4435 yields 0.14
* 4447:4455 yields 0.12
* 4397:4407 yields 0.16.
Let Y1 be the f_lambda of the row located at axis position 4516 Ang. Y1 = 1.97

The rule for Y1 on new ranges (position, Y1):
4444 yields 1.81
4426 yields 1.7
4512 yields 1.94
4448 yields 1.7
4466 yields 1.75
